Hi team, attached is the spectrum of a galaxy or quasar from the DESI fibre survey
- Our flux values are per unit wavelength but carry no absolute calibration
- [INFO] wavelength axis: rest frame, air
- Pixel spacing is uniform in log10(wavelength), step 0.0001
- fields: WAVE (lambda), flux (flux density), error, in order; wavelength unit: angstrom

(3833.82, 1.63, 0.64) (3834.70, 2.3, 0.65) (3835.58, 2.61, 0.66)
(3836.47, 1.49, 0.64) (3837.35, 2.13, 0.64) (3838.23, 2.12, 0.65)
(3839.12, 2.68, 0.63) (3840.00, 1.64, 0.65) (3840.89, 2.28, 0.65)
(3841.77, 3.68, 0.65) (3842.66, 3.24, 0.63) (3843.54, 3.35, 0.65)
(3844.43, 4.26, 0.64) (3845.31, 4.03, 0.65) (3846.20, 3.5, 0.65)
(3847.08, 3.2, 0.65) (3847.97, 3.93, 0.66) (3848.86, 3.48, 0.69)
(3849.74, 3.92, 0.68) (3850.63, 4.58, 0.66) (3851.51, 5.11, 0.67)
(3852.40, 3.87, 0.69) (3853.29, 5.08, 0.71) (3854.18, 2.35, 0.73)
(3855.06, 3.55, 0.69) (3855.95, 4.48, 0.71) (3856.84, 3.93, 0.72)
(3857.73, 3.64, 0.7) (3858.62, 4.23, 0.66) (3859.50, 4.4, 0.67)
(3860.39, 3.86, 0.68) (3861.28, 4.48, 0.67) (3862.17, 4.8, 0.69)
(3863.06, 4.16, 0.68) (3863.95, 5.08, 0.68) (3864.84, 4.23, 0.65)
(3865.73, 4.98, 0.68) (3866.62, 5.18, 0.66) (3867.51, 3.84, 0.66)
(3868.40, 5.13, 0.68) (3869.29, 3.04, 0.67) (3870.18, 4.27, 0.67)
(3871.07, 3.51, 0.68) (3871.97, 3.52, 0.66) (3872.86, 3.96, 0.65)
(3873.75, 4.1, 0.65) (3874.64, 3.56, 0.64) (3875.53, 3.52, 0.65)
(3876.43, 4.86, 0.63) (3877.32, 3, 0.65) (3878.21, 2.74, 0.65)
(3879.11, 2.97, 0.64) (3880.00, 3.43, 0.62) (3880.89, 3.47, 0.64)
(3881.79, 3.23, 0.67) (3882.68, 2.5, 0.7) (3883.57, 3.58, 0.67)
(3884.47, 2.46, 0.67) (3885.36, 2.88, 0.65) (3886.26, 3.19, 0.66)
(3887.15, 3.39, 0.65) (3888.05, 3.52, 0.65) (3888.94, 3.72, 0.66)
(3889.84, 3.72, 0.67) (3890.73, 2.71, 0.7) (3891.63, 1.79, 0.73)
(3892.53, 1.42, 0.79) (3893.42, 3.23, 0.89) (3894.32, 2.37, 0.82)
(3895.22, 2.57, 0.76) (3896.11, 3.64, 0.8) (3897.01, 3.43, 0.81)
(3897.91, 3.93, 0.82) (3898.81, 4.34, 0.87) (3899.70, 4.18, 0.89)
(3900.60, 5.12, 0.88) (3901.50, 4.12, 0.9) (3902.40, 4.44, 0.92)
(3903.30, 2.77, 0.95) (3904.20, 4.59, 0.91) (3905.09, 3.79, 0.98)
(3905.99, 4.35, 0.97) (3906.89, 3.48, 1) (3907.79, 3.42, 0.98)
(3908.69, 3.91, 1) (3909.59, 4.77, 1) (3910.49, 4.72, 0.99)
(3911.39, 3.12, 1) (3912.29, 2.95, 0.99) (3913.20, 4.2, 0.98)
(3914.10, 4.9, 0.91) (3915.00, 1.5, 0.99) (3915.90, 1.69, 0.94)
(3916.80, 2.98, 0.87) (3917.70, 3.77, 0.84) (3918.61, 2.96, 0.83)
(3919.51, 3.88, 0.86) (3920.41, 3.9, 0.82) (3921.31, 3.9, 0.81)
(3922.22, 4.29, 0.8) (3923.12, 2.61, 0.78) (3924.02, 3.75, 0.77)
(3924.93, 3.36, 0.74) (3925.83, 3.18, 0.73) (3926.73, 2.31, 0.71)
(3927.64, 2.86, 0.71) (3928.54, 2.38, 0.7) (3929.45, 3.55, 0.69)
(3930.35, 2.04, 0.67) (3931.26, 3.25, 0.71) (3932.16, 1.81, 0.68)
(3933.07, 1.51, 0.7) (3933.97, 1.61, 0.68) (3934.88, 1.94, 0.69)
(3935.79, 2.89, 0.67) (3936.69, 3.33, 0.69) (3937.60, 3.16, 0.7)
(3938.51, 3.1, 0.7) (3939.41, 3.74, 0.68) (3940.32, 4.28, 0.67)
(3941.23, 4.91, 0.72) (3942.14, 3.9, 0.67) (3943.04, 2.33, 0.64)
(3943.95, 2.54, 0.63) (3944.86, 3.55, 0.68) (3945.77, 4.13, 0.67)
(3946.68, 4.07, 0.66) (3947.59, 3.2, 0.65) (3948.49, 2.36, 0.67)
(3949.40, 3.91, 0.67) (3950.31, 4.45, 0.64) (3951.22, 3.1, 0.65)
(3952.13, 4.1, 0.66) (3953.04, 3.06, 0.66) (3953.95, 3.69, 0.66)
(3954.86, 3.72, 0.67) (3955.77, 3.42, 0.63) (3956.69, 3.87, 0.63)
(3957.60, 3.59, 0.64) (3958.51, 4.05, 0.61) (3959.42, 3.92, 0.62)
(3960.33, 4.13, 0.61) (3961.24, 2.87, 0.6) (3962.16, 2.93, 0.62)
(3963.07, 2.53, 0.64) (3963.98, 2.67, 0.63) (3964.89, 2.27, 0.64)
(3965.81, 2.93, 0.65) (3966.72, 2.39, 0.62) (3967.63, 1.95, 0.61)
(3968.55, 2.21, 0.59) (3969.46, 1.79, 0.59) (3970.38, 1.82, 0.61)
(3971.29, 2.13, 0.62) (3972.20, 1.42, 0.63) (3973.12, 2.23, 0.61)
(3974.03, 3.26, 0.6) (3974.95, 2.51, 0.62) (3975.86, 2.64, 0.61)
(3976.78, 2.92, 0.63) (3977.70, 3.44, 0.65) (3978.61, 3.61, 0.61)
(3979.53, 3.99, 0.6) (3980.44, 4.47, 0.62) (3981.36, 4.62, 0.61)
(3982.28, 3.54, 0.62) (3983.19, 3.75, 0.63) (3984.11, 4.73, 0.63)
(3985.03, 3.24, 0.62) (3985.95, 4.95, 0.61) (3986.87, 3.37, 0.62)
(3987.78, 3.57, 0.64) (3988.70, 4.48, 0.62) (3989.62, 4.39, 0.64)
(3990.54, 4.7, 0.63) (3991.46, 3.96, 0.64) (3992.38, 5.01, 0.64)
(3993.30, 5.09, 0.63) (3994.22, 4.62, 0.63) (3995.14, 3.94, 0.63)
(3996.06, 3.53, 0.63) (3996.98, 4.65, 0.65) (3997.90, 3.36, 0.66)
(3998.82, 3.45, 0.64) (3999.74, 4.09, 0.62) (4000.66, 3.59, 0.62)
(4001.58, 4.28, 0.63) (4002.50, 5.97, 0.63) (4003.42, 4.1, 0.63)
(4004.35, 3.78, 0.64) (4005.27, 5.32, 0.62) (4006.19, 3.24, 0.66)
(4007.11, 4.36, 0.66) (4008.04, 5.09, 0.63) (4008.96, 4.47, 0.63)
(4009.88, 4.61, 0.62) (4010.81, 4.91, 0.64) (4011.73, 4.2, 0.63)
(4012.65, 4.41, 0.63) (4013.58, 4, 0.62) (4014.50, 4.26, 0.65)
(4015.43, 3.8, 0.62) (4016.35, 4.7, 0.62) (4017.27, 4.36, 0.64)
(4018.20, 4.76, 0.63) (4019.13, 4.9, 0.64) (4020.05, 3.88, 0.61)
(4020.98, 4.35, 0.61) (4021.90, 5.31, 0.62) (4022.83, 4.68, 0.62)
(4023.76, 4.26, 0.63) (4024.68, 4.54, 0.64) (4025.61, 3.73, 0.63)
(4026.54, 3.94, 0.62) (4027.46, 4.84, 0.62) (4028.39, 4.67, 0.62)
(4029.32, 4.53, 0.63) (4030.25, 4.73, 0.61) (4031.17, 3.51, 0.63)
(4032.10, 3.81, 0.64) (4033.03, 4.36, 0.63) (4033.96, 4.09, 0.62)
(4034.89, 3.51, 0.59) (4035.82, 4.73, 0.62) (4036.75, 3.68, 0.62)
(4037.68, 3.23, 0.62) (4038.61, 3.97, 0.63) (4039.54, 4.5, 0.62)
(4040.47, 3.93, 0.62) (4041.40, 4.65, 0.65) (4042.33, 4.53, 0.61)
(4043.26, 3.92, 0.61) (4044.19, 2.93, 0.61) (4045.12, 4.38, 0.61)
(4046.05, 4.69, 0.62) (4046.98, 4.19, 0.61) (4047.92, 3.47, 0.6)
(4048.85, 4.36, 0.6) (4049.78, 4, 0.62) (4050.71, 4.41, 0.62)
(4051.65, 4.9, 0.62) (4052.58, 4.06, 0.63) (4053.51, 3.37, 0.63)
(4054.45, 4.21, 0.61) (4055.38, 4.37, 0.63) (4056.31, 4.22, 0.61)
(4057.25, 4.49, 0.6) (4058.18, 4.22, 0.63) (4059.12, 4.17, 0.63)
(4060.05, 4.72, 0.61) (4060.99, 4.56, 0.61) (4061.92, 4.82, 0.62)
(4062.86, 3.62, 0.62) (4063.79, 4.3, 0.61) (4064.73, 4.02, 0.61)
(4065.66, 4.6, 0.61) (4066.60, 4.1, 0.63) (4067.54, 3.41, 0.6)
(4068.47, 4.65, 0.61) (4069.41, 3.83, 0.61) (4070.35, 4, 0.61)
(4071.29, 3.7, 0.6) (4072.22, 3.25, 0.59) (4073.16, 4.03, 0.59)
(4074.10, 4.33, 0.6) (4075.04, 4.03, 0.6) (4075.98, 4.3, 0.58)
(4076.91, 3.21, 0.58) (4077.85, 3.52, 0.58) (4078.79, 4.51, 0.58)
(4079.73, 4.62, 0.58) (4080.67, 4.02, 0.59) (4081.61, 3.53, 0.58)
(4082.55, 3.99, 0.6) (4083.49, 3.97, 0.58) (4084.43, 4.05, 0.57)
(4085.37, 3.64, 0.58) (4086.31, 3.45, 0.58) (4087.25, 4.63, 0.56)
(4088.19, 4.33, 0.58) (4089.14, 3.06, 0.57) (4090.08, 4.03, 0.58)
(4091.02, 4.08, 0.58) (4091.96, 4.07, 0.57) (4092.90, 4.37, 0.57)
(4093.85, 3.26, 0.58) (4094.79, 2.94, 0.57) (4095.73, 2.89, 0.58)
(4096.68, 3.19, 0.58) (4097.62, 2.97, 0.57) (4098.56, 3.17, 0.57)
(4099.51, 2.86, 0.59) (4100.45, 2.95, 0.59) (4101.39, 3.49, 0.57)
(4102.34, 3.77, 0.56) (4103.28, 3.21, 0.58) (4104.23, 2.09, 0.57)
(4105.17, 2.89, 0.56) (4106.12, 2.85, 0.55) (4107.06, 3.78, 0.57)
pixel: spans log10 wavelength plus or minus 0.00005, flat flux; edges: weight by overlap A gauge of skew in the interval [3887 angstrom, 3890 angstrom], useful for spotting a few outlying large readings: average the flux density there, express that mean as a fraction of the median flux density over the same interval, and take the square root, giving 0.996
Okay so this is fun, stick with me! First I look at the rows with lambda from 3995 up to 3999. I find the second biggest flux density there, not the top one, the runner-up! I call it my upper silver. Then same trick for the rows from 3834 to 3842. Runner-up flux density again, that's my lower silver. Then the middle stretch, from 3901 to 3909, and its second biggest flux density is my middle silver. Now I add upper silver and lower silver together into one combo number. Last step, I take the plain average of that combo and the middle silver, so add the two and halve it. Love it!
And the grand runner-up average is 5.5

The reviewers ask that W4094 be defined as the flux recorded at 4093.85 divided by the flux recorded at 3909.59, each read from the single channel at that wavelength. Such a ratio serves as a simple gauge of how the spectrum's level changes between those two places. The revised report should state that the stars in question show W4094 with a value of 0.68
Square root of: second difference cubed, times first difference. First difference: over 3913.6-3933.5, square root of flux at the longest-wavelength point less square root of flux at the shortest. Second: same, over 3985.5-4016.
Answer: 0.144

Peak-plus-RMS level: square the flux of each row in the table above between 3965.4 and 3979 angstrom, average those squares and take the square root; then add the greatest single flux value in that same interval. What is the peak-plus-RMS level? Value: 6.2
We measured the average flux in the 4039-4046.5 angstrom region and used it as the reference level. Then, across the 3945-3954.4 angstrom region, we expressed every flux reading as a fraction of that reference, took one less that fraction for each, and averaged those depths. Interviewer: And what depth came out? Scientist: 0.14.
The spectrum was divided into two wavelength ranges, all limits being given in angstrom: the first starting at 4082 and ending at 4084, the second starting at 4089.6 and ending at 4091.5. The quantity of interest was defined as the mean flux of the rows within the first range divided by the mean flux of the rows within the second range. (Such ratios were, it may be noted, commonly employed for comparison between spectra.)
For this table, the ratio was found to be 1.0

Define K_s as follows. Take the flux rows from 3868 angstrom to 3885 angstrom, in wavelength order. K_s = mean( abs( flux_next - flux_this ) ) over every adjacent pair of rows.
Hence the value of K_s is 0.70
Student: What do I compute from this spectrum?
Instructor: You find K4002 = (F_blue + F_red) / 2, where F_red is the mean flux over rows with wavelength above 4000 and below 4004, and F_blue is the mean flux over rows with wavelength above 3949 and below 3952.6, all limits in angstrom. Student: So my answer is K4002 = 4.2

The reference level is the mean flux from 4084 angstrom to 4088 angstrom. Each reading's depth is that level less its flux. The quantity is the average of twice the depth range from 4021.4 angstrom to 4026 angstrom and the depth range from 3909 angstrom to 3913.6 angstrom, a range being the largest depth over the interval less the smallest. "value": 2.49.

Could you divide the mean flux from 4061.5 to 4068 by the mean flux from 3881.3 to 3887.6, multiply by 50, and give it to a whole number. 68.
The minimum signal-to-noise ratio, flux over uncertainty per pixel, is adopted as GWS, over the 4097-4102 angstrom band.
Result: 4.8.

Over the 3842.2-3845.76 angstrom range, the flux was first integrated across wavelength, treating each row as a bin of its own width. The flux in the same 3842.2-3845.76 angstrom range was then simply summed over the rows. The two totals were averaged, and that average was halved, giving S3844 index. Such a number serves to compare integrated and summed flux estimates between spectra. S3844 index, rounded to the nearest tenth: 7.0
